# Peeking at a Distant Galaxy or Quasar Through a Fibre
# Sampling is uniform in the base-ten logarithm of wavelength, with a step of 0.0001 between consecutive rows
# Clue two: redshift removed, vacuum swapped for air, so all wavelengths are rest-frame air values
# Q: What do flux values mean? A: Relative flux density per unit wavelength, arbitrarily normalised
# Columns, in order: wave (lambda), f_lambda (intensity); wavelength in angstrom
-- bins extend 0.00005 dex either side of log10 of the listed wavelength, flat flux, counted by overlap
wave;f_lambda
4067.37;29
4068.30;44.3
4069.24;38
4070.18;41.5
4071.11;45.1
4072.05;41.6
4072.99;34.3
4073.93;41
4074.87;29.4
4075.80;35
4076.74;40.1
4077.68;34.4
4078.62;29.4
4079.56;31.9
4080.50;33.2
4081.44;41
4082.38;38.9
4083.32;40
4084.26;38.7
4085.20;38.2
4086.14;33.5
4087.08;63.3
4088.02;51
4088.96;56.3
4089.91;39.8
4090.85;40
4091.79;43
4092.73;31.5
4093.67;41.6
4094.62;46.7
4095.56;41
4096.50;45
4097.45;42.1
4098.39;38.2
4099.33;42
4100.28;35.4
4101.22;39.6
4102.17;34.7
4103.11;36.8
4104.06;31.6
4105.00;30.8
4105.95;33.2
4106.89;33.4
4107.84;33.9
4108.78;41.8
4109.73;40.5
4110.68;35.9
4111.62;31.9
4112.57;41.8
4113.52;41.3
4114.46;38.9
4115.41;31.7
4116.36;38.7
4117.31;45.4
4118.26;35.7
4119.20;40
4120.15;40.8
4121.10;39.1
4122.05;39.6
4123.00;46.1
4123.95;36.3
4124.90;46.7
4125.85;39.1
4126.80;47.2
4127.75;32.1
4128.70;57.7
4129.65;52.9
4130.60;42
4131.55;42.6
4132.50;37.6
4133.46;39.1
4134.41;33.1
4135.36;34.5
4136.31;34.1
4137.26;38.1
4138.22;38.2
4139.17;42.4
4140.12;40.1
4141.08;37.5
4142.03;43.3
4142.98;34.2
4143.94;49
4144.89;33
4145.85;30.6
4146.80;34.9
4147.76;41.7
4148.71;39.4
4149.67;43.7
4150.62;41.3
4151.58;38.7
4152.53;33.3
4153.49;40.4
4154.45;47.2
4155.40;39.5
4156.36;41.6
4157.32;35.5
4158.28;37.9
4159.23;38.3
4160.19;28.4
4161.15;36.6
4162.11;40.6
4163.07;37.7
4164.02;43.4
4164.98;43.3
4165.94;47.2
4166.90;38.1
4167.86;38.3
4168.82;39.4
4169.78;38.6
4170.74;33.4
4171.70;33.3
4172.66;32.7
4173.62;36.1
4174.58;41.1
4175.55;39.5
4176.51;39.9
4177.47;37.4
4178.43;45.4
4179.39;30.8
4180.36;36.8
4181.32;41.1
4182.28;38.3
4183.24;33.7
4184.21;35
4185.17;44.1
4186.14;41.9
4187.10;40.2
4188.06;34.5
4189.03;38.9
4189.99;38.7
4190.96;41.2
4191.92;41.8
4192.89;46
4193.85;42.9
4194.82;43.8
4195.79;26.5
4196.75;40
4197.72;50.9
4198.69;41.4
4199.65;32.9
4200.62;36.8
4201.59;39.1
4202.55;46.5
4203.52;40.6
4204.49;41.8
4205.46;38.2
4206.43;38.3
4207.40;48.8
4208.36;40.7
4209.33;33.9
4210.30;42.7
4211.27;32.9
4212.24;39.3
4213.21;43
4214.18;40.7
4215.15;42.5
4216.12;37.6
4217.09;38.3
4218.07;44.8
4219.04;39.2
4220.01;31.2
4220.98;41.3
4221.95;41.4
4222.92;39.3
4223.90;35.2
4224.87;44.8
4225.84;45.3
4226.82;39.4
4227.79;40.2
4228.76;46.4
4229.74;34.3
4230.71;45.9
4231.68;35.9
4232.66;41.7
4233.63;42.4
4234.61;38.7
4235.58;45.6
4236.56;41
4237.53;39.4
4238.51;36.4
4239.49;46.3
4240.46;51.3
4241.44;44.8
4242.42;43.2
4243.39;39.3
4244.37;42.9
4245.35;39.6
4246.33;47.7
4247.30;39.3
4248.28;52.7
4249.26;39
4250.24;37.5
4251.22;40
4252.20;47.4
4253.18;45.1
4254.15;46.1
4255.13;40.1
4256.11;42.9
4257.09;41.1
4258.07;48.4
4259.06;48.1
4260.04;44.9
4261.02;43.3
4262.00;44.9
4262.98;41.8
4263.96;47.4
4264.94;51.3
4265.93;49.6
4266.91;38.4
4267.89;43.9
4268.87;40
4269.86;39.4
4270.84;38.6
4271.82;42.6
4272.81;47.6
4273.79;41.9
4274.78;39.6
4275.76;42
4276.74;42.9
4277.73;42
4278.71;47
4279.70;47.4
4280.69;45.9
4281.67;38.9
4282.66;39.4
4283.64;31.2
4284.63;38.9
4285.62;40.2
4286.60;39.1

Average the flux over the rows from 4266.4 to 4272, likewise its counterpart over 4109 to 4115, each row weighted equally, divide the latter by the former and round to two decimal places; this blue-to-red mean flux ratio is 0.95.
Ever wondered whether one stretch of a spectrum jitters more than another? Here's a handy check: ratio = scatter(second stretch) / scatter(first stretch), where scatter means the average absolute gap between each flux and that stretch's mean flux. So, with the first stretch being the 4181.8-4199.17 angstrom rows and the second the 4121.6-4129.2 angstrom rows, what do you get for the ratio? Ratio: 1.7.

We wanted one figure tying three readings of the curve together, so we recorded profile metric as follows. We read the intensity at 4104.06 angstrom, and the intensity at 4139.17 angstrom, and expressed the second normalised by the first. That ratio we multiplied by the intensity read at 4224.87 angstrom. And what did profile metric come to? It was 60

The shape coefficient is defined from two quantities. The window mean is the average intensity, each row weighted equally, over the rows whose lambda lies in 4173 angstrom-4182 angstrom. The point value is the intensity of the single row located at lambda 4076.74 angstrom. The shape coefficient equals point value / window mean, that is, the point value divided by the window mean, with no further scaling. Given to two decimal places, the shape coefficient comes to 1.04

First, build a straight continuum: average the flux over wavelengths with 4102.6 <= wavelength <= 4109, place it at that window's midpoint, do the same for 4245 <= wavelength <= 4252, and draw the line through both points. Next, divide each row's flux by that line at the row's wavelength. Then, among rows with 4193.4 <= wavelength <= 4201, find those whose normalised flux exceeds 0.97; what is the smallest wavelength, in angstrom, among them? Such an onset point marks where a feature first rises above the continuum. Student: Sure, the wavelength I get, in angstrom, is 4193.85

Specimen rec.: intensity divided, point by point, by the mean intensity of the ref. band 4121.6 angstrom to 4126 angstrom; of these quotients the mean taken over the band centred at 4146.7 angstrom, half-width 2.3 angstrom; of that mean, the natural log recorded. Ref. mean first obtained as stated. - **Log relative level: -0.15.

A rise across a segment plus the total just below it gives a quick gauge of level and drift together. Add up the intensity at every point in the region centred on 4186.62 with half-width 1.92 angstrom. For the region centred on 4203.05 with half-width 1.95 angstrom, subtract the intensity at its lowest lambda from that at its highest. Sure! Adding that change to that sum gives 163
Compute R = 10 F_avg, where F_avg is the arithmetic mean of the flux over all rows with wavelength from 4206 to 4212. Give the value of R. 396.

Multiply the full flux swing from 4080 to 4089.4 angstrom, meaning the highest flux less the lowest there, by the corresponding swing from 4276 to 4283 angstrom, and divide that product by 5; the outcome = 51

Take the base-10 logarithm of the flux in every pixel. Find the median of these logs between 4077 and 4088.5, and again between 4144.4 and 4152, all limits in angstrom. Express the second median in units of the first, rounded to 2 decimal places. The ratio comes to 1.00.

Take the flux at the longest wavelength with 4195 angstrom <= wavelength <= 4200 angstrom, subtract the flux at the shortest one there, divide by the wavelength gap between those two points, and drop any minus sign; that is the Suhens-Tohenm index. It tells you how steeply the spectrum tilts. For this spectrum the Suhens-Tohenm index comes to 1.7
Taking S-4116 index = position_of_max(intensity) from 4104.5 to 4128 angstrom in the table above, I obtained 4126.80 angstrom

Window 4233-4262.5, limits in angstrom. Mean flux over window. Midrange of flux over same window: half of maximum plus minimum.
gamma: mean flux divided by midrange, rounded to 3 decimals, 0.972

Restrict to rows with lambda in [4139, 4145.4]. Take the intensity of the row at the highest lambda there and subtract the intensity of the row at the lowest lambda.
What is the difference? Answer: -9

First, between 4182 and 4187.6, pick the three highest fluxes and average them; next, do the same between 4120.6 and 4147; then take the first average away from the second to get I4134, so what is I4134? 11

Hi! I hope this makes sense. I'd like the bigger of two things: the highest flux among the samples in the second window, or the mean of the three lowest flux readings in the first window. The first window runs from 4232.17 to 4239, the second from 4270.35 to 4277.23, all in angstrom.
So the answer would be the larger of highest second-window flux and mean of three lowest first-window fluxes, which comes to 47.6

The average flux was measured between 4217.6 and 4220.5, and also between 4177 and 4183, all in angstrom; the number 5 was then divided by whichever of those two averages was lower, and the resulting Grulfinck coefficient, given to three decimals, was 0.131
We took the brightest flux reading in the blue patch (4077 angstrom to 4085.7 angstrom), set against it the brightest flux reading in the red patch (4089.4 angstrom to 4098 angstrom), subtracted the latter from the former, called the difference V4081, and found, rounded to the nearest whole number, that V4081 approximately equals -6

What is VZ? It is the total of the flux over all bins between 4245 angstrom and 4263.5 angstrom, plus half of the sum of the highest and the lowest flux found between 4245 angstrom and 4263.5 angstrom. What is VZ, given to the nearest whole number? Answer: 875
